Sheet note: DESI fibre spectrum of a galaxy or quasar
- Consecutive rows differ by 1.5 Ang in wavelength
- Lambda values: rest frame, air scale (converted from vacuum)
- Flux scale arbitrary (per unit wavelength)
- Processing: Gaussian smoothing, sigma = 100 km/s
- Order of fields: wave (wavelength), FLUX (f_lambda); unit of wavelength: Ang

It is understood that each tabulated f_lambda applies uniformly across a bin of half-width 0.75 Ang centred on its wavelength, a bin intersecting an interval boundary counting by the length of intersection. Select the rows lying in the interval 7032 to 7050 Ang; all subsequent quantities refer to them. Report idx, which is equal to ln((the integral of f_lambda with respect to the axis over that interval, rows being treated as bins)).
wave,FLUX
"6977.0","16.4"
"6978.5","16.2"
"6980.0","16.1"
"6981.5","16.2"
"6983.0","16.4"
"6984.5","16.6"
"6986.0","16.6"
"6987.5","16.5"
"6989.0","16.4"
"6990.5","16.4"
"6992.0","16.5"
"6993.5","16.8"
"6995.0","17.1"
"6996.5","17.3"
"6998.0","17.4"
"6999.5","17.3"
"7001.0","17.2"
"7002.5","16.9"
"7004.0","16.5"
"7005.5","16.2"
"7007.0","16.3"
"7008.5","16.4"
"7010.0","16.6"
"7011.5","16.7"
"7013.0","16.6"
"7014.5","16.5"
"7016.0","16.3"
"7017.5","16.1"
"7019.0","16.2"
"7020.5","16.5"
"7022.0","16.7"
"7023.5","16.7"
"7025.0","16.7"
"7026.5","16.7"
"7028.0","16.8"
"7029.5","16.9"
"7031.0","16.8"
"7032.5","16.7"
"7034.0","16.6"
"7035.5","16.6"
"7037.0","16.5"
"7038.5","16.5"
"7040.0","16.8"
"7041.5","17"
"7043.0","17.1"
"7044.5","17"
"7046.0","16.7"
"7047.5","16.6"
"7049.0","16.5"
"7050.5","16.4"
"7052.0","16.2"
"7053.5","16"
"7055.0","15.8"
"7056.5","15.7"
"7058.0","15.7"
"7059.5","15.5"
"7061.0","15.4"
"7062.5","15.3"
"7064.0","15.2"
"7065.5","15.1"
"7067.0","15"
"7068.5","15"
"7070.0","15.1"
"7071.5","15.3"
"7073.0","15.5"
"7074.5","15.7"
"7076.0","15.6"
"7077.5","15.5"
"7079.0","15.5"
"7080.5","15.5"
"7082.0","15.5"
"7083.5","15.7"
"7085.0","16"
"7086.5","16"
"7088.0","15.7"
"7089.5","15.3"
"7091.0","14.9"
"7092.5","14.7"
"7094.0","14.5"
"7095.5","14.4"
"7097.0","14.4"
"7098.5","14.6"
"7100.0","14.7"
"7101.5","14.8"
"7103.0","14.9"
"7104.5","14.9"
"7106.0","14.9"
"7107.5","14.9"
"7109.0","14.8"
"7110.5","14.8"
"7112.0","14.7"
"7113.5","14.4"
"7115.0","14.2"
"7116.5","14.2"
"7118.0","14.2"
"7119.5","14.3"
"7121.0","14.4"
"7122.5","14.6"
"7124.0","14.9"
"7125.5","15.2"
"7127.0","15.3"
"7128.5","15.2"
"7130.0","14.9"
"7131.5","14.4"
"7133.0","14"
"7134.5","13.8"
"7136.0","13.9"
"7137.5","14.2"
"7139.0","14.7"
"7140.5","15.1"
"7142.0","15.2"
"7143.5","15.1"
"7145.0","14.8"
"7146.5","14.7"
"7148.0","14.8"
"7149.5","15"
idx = 5.71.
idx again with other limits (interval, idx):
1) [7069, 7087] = 5.64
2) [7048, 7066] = 5.65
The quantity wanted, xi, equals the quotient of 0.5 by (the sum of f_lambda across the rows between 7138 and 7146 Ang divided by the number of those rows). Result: 0.0334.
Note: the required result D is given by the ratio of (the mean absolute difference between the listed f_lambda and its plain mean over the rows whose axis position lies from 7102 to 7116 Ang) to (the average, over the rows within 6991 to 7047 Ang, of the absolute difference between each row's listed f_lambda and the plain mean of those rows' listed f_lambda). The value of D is 0.79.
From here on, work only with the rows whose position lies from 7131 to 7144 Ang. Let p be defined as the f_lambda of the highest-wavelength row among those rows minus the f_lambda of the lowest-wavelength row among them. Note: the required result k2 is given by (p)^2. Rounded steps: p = 0.7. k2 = 0.5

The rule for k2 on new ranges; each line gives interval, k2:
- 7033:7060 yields 1.2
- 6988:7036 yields 0.0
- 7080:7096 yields 1.2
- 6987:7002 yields 0.5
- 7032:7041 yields 0.0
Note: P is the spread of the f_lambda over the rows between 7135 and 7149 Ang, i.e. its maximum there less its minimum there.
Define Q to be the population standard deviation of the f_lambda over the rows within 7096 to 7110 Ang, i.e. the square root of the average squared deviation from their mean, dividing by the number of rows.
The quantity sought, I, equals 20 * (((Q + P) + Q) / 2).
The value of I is 16.3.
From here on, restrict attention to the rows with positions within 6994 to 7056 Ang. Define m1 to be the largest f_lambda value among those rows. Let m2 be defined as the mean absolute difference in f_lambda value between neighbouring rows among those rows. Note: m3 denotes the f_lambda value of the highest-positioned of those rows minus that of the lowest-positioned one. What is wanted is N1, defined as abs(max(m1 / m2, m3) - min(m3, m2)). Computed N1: 123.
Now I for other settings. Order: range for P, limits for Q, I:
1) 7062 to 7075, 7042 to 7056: 15.2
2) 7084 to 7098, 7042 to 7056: 24.2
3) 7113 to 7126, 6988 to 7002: 17.8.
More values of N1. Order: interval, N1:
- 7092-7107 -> 168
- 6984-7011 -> 106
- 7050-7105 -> 122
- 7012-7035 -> 148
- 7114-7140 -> 70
